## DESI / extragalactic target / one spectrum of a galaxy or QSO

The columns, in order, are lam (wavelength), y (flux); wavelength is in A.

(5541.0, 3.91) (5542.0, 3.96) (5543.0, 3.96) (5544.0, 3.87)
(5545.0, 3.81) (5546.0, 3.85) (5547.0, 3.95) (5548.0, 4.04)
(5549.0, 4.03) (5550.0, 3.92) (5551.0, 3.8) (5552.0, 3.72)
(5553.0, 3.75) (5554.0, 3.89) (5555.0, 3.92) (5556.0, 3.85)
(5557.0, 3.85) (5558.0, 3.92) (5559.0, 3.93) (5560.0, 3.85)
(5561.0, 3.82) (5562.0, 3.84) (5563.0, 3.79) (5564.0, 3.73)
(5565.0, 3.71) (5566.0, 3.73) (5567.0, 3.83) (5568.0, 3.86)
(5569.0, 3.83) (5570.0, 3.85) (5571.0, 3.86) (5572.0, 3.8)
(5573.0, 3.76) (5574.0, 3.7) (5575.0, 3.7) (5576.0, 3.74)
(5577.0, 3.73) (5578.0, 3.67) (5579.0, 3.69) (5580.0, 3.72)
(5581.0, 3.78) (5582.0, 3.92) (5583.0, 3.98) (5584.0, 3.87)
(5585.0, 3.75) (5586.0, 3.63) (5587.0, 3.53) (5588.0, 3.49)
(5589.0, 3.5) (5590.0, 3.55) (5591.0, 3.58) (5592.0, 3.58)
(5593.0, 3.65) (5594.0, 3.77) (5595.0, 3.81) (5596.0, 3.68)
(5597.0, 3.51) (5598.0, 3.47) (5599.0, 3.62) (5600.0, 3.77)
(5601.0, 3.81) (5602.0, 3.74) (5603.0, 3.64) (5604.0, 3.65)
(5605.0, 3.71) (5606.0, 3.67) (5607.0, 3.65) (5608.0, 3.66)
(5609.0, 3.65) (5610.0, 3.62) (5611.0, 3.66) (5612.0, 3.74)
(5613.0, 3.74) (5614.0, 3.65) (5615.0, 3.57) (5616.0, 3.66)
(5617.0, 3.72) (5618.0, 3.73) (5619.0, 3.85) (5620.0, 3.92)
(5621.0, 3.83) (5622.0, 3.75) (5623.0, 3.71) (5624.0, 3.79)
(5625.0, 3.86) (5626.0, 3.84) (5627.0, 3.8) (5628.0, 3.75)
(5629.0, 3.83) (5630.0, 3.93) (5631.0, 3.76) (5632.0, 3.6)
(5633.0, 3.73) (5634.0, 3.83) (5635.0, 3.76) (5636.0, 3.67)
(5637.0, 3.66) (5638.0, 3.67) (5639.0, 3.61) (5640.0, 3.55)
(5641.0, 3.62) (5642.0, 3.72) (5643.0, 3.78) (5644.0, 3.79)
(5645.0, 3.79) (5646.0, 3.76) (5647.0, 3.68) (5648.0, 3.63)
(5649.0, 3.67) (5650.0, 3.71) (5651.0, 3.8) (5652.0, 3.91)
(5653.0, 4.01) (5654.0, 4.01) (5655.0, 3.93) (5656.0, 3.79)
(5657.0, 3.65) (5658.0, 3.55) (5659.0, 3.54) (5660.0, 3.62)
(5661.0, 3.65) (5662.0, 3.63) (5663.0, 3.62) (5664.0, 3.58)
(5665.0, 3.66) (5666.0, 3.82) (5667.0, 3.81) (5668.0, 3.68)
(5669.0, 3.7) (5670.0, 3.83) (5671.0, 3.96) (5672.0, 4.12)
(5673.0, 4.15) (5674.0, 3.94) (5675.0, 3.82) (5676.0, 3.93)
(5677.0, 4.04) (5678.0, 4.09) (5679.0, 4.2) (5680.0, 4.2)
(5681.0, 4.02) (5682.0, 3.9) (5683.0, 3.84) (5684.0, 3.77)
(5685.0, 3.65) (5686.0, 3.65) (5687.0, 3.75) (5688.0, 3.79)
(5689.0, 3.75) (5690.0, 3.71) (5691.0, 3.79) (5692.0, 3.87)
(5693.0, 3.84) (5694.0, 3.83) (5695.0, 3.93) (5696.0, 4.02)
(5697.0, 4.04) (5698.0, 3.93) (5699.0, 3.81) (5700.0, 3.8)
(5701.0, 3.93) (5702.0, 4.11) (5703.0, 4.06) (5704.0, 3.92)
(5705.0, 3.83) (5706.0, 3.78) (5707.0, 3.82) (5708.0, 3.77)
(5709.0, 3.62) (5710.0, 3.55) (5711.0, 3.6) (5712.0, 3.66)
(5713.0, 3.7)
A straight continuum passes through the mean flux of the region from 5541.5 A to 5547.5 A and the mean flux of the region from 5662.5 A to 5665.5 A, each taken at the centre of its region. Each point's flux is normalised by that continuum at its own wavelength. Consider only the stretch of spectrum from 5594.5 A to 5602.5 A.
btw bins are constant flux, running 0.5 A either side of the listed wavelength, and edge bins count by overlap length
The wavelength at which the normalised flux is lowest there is 5598.0 A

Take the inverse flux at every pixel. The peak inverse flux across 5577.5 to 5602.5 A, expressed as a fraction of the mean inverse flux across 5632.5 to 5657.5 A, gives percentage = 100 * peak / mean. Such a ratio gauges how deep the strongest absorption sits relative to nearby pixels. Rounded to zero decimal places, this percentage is 108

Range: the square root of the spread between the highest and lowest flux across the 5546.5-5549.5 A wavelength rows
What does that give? 0.30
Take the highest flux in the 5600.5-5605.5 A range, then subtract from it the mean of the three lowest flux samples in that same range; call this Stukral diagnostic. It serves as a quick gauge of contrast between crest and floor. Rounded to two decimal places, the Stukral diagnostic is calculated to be 0.14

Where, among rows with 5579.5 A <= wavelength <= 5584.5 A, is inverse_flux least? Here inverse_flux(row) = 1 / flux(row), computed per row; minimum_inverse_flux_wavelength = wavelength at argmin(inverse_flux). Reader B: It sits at 5583.0 A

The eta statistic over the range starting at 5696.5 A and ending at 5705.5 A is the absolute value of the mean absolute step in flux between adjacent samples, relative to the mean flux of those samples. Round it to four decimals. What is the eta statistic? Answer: 0.0264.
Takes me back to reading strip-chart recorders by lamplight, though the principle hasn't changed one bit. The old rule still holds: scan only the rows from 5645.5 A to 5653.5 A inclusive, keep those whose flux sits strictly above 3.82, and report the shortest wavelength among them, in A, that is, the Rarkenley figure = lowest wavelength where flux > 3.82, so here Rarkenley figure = 5652.0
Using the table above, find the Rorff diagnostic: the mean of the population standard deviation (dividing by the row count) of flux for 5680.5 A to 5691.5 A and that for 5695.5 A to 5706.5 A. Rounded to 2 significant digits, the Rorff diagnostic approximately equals 0.11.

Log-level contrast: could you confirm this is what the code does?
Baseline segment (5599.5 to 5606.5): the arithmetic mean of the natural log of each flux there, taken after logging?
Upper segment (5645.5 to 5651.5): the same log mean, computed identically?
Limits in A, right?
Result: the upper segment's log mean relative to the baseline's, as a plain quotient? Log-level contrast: 1.00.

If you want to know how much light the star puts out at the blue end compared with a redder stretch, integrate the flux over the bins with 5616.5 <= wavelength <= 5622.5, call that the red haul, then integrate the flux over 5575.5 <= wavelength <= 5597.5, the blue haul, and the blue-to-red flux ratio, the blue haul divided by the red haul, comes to 3.6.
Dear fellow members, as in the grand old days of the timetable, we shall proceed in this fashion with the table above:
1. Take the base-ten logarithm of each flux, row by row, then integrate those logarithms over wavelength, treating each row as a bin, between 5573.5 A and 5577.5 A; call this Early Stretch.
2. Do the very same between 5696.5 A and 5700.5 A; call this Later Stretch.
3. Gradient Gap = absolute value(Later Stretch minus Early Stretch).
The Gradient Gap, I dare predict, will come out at 0.08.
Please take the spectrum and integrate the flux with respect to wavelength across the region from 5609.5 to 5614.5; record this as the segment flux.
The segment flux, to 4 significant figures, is 18.41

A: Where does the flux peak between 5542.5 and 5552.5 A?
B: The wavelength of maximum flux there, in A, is 5548.0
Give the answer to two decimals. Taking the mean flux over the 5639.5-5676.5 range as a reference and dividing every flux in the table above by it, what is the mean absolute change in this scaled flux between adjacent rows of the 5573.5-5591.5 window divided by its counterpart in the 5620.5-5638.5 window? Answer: 0.77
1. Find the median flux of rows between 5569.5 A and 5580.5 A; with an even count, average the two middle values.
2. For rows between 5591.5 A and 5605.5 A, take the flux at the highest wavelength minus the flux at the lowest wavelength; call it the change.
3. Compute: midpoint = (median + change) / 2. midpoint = 1.93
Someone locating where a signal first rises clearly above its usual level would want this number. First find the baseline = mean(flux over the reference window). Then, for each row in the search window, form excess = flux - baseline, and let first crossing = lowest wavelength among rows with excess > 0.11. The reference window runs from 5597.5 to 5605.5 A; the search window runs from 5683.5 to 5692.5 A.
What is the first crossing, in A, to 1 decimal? 5688.0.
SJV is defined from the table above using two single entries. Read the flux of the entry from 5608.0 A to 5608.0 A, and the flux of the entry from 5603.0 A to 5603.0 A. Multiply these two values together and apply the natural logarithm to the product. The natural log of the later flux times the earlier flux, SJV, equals 2.59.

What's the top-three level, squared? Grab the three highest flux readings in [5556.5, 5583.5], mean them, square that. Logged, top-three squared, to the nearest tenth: 15.5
